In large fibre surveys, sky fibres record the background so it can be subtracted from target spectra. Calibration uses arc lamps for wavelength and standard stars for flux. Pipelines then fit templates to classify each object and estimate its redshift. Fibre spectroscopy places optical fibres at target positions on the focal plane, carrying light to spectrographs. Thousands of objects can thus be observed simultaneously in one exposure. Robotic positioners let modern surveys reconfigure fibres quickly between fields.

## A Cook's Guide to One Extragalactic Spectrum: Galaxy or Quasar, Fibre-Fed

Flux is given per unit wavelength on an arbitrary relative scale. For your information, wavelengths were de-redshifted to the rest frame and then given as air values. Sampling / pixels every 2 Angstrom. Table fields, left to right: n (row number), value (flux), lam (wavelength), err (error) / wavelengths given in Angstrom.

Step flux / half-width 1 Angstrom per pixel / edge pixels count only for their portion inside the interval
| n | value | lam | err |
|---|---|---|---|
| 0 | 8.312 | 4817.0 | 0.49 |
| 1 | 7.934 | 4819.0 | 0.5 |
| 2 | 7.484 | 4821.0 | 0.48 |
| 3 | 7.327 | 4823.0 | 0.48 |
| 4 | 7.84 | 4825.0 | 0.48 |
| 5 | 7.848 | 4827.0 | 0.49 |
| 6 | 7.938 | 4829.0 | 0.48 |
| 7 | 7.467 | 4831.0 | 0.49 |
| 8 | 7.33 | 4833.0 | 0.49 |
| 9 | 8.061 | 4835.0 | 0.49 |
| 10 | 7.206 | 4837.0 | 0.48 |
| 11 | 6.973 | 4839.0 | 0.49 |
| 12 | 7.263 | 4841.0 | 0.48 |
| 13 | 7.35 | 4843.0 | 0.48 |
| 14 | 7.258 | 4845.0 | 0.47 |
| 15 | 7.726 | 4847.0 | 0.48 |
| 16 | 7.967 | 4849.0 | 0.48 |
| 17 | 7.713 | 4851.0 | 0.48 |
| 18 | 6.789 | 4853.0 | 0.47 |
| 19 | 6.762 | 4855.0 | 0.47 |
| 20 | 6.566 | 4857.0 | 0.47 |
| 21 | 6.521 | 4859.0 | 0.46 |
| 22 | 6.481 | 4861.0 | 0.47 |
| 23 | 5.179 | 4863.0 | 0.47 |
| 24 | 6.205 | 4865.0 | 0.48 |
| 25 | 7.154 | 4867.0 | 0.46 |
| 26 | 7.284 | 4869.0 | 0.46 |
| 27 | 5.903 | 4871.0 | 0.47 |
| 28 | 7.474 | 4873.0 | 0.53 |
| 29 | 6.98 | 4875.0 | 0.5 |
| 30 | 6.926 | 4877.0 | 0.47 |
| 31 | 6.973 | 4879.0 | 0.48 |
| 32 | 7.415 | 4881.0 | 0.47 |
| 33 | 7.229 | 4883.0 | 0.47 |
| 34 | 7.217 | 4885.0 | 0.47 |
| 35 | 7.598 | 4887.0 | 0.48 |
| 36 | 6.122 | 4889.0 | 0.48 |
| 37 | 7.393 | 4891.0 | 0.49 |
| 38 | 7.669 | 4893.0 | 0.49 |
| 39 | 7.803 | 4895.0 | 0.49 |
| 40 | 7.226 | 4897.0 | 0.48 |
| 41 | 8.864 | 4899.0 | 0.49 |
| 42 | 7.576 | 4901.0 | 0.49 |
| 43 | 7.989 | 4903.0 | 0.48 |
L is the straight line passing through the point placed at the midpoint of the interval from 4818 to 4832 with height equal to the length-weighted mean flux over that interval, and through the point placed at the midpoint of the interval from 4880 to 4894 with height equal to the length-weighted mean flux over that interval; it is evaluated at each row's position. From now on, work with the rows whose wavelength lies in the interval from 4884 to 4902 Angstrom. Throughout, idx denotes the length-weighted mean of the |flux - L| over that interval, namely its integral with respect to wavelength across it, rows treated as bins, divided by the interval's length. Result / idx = 0.56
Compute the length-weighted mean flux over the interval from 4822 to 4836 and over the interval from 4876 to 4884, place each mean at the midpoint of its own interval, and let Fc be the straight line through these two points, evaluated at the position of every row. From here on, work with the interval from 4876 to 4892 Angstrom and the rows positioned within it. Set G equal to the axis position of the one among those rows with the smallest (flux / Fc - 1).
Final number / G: 4889.0 Angstrom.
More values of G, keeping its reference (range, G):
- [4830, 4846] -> 4839.0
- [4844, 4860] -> 4859.0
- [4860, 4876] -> 4863.0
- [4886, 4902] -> 4889.0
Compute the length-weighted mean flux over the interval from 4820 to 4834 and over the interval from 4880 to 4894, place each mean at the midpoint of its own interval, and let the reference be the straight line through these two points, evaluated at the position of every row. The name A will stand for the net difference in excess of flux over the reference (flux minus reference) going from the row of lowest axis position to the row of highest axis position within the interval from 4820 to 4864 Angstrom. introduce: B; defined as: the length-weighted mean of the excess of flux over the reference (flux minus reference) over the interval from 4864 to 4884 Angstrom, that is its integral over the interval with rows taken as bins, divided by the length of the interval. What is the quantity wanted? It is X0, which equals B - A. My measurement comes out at 1.7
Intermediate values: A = -2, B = -0.4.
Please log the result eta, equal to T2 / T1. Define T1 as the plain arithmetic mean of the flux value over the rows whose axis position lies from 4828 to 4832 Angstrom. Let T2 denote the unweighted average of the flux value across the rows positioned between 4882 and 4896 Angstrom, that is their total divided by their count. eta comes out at 0.946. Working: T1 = 7.70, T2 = 7.3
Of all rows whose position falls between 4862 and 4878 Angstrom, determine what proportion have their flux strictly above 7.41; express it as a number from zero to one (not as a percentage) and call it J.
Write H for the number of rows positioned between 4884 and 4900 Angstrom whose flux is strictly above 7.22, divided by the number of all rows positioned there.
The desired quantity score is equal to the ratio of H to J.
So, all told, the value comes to 6.0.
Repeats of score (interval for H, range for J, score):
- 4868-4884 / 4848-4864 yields 2.0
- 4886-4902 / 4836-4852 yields 2.3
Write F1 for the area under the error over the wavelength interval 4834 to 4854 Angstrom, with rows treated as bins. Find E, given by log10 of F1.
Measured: 0.98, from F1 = 10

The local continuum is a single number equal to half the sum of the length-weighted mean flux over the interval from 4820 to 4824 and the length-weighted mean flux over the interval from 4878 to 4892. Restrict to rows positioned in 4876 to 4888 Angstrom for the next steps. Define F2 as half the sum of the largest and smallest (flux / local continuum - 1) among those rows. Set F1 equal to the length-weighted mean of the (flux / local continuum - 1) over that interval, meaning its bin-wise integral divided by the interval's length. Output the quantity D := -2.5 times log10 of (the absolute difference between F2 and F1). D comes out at 5.8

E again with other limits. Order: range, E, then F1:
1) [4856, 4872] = 0.87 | 7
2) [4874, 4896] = 1.02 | 11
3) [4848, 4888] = 1.28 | 19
